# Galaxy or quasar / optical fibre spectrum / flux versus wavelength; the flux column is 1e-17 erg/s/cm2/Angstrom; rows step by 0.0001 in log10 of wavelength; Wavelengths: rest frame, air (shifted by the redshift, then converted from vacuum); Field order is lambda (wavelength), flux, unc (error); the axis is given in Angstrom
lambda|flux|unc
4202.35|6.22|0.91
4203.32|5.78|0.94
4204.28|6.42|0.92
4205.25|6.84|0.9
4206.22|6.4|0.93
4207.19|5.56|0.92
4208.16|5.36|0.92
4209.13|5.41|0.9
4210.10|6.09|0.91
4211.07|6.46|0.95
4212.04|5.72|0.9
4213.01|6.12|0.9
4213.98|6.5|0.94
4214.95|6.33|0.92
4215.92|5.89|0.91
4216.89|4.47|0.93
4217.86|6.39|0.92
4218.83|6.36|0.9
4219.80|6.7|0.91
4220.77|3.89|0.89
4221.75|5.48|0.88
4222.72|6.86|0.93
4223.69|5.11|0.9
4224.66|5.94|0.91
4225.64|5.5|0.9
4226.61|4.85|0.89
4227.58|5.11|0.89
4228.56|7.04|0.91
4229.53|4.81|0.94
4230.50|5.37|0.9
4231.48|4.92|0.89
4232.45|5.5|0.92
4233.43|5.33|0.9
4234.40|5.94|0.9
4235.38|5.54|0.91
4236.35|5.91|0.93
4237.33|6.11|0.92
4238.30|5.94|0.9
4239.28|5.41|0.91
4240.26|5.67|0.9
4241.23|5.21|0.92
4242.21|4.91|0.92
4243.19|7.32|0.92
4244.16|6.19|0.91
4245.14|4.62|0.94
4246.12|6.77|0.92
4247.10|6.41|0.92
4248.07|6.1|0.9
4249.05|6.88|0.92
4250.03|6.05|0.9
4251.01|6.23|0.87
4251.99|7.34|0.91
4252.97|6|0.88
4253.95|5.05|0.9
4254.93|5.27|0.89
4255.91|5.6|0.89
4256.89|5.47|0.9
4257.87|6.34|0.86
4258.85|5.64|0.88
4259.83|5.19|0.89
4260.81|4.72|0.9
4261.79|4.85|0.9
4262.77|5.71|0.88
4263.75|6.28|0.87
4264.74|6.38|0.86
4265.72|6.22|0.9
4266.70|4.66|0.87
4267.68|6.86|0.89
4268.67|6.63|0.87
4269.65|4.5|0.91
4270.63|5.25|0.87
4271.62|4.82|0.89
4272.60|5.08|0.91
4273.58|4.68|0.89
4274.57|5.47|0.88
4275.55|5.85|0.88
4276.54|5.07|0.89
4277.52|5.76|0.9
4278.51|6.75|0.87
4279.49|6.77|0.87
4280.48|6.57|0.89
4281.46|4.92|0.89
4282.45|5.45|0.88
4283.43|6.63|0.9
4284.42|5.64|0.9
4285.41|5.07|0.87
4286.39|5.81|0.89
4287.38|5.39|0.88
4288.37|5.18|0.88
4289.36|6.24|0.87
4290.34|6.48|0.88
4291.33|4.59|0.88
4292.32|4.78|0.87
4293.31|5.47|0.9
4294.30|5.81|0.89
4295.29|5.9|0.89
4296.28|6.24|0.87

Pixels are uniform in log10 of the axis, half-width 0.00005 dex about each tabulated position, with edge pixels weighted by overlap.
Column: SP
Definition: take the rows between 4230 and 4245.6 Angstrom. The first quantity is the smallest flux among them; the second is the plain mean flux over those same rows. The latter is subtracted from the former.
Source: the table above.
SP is -1.00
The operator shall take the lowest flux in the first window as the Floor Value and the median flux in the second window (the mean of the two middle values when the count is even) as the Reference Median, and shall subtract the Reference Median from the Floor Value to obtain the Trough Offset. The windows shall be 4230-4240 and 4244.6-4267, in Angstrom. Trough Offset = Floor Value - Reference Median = -1.1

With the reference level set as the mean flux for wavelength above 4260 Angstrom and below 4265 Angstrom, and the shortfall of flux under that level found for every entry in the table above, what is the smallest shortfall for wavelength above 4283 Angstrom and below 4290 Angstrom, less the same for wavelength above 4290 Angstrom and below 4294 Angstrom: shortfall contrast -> -0.15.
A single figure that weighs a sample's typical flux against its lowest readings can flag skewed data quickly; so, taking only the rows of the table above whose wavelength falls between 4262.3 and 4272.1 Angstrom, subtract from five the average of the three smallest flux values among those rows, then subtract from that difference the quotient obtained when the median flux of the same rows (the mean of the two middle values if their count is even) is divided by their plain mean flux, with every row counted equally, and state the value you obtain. -0.70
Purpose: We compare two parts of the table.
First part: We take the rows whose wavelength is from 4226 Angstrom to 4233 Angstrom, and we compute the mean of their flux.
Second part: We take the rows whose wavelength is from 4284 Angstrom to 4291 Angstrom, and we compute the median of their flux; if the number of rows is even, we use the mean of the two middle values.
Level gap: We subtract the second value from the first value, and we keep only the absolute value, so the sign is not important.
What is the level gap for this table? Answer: 0.27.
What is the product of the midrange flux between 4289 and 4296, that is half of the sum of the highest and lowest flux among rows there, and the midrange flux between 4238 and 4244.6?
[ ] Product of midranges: 33.8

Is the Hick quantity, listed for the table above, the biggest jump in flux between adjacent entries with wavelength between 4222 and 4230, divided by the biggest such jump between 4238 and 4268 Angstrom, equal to 0.93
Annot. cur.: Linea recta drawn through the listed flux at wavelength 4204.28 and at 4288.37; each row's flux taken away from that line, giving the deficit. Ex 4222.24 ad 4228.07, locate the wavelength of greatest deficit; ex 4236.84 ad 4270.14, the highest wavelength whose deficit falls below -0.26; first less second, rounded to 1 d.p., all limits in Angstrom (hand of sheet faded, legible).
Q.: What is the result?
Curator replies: -42.1 Angstrom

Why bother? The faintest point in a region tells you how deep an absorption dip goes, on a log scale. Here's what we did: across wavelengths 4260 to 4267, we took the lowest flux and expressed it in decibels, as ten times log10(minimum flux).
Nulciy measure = 6.68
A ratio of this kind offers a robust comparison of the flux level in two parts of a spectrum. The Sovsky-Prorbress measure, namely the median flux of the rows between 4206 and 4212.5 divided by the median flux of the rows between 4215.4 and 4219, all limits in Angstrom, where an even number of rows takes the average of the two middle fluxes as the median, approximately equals 0.93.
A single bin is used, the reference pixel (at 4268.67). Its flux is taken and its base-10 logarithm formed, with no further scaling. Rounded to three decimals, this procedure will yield 0.822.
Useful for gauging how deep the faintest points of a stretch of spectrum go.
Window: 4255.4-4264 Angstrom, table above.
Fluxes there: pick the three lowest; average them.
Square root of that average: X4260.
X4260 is 2.22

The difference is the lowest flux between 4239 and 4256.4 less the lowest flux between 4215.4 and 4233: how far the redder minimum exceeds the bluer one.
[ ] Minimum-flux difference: 0.7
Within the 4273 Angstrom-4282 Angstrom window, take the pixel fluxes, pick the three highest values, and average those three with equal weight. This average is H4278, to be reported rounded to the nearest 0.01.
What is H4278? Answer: 6.70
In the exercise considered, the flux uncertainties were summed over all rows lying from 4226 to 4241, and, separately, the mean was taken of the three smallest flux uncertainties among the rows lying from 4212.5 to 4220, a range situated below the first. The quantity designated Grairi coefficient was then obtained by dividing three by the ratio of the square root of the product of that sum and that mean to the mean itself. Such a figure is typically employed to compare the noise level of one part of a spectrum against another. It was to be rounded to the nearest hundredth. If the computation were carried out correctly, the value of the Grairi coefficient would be 0.77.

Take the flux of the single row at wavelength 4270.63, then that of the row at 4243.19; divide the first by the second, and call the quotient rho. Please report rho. 0.72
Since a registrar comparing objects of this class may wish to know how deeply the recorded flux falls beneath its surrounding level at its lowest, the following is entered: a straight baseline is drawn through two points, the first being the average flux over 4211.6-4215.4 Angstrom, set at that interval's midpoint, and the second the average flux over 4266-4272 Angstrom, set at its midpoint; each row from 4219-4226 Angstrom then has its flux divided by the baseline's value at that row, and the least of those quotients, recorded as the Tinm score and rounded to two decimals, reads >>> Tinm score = 0.64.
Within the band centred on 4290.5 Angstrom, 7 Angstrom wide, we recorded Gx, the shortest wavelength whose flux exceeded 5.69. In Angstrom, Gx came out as 4289.36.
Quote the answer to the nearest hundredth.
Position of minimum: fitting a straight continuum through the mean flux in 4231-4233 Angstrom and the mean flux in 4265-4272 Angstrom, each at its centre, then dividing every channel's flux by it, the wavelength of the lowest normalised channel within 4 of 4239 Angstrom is 4242.21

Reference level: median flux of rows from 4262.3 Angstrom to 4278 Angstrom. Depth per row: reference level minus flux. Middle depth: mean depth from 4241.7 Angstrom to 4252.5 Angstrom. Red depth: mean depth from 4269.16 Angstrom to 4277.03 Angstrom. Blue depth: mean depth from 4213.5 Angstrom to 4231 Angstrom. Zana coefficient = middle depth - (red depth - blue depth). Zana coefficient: -1.3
